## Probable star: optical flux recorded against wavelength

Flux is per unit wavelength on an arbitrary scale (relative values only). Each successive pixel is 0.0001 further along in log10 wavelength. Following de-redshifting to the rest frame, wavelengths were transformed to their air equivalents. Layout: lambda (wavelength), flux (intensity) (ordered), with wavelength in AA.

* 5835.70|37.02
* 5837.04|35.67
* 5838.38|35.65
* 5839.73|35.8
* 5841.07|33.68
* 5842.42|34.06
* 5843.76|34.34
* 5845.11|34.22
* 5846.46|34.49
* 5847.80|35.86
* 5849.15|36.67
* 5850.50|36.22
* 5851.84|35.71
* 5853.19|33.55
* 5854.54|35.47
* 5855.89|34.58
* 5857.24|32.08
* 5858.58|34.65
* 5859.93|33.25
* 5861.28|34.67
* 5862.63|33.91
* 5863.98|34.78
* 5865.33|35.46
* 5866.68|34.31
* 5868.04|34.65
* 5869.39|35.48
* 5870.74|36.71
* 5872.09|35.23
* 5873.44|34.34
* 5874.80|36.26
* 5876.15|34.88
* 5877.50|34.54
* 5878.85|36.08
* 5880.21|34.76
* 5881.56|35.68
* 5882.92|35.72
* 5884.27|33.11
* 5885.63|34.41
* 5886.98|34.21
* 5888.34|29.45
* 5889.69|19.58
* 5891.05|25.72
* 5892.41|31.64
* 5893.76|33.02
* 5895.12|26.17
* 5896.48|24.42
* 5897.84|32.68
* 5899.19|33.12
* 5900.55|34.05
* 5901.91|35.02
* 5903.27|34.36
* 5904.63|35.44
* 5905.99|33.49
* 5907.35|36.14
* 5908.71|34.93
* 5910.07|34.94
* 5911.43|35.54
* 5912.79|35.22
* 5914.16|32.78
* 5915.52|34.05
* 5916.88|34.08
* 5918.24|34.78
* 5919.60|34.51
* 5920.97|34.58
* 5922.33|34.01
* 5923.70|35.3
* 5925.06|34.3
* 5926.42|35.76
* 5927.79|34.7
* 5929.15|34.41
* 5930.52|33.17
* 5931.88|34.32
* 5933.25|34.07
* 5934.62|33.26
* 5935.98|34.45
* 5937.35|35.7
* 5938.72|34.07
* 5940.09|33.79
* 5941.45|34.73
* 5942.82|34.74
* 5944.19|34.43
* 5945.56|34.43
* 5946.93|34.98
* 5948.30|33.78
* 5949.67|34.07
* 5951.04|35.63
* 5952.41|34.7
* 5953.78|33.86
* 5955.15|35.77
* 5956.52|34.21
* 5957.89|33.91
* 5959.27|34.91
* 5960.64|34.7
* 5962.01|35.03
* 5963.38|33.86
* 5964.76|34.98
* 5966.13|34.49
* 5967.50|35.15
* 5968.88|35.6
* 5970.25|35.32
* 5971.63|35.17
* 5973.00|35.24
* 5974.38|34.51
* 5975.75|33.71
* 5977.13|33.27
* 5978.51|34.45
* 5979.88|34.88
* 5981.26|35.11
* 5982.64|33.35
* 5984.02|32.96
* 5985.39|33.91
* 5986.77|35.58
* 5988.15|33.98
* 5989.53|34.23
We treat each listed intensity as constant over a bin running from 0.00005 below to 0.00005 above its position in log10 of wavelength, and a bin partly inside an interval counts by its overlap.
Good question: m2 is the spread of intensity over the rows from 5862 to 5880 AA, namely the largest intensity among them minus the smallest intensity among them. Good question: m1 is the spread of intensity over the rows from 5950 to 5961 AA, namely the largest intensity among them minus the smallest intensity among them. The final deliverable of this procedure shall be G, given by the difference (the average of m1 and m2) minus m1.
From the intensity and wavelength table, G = 0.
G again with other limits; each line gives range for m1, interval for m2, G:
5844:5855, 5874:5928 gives 7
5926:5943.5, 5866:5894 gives 7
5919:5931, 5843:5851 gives 0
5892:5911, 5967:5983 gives -5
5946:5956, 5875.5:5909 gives 7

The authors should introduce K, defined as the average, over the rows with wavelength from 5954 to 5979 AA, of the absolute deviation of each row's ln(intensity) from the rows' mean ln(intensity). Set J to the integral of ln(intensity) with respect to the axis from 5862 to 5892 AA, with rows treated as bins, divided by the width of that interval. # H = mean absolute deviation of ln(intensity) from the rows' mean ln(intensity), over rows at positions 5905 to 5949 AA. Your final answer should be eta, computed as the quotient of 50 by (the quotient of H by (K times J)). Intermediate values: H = 0.017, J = 3.505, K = 0.016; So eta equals 169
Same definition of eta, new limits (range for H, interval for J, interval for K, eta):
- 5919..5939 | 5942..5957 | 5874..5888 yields 259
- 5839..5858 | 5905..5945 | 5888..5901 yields 883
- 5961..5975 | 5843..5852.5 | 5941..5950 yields 145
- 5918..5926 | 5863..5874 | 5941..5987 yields 340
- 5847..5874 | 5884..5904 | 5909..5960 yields 107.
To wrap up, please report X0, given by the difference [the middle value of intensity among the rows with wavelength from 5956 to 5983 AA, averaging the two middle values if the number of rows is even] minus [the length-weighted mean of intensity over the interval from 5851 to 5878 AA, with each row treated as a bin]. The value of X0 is 0.05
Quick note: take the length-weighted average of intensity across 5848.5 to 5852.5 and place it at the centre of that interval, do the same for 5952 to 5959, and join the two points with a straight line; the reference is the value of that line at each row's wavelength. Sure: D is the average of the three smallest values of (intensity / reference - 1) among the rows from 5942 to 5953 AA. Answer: -0.015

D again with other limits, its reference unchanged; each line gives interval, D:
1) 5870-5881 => -0.035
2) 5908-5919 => -0.043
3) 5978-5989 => -0.018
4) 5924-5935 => -0.039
